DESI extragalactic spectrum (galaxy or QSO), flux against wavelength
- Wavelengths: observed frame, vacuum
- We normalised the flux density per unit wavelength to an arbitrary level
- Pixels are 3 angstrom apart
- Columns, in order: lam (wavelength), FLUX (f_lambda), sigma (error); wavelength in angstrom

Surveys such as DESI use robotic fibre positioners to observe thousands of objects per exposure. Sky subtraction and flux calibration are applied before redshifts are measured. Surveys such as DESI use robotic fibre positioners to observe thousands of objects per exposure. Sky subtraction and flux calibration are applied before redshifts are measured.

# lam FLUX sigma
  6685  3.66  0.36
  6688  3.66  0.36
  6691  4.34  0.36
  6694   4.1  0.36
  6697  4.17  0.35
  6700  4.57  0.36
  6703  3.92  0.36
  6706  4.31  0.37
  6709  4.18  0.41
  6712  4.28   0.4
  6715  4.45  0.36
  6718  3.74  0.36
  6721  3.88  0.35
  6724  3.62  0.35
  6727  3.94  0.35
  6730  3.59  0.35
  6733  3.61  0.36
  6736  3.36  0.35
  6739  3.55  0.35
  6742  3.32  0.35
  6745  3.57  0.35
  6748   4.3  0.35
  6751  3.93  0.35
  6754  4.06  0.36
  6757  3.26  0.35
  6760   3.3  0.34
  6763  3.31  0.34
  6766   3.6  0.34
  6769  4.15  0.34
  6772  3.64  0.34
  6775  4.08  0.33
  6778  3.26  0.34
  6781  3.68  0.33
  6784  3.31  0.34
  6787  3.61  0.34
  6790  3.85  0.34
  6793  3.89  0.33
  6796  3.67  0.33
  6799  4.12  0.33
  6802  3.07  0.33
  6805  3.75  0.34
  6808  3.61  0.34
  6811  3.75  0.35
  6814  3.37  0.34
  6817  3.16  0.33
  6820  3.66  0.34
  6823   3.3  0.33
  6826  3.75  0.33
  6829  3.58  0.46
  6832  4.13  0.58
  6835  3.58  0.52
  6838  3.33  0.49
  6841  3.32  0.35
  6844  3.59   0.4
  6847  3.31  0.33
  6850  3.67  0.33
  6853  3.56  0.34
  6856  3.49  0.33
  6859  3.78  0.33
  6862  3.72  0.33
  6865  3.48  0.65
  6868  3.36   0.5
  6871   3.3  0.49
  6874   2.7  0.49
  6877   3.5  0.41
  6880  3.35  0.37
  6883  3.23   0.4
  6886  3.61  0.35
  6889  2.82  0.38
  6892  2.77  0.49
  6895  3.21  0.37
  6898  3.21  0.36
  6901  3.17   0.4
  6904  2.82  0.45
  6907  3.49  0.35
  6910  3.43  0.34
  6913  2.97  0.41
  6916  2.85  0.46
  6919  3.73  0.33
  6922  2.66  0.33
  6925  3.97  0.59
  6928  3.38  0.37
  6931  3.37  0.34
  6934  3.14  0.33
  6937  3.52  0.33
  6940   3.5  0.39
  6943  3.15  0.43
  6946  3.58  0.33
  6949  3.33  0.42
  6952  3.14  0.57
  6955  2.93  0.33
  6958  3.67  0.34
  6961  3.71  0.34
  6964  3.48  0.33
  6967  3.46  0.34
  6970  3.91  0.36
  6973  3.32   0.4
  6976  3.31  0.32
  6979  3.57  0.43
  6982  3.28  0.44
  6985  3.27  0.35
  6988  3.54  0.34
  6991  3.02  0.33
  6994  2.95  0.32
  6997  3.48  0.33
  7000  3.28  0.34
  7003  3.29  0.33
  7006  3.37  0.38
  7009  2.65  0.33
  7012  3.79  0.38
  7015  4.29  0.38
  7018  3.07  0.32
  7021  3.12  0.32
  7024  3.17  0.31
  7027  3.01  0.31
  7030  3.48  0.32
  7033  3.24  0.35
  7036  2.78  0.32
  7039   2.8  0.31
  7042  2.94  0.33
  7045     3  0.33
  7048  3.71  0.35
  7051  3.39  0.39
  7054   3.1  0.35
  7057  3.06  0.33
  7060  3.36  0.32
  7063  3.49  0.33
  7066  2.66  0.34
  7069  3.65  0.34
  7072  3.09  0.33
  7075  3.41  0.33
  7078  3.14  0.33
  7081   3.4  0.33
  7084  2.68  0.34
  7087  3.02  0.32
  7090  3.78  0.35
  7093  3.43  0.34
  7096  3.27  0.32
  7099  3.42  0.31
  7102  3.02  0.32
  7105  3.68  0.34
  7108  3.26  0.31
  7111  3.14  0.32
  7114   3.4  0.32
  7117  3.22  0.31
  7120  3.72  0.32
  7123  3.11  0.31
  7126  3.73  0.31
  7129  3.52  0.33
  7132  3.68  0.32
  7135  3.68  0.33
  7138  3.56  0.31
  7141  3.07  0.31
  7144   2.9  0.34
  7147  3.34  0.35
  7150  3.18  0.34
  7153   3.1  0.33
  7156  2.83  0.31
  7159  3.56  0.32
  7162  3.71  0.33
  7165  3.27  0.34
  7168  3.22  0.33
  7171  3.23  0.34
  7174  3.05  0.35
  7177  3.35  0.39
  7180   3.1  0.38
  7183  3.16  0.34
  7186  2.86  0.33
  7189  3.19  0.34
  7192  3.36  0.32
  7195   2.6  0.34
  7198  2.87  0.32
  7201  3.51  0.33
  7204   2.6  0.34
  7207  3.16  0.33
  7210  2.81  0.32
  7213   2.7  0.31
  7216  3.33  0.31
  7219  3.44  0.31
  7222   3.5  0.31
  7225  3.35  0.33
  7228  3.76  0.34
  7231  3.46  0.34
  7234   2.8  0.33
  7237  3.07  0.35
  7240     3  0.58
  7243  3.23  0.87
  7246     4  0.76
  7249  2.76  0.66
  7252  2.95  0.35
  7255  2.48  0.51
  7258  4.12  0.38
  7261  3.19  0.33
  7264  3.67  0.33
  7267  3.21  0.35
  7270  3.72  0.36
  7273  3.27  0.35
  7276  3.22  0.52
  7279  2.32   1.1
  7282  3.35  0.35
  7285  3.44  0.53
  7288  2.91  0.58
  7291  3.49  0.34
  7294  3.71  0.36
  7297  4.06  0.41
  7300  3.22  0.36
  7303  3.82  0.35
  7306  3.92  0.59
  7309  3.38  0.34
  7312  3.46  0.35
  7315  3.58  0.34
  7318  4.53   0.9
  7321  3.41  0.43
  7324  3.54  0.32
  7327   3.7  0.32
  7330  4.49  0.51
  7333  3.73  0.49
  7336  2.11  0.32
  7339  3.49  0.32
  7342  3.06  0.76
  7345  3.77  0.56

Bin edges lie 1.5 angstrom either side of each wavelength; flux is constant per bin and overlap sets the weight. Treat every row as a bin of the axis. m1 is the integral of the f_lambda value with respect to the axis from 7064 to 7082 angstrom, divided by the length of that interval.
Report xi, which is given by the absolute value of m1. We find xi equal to 3.23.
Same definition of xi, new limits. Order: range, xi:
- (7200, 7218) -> 3.02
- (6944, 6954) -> 3.32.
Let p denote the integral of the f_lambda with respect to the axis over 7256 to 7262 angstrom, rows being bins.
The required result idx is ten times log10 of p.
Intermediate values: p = 22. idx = 13.3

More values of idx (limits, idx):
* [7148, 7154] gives 12.8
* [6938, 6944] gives 13.0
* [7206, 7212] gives 12.5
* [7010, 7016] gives 13.7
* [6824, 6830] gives 13.4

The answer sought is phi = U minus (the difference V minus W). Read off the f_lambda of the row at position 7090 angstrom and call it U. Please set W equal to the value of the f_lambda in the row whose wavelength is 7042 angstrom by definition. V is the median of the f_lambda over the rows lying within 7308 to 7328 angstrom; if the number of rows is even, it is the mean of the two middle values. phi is 3.2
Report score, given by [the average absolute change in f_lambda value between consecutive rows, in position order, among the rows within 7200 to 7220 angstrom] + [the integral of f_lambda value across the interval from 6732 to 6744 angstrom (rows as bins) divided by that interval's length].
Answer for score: 3.90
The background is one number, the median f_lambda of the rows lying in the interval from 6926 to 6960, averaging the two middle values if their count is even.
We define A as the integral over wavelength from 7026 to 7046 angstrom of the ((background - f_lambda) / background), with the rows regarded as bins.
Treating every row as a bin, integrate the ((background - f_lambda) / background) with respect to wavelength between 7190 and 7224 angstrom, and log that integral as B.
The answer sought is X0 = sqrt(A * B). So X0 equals 2.4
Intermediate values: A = 2.0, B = 2.9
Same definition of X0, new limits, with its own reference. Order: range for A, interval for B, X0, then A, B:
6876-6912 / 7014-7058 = 1.9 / 1.7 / 2.2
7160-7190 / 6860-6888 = 0.4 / 1.3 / 0.1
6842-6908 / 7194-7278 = 1.9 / 0.9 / 4.1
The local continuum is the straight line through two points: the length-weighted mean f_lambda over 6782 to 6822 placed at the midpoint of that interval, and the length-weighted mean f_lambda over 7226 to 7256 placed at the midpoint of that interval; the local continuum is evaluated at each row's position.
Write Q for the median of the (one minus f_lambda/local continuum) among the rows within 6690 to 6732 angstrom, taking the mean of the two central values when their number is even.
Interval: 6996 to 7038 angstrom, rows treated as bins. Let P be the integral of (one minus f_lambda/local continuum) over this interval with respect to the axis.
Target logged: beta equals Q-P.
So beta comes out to -1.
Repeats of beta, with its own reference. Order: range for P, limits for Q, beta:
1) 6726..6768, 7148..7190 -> 0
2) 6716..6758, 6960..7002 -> 1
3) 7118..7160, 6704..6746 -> 1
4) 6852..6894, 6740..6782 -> -2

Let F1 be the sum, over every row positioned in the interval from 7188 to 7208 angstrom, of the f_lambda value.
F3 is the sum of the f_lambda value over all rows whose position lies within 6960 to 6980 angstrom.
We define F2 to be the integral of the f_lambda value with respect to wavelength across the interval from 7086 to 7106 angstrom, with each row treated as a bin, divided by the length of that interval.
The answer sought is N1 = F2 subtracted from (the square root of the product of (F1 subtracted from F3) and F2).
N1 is 0.0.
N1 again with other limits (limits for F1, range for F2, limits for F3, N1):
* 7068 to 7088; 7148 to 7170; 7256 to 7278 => -0.7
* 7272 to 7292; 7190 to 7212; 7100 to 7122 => -0.9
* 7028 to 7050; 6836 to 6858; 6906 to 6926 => -1.5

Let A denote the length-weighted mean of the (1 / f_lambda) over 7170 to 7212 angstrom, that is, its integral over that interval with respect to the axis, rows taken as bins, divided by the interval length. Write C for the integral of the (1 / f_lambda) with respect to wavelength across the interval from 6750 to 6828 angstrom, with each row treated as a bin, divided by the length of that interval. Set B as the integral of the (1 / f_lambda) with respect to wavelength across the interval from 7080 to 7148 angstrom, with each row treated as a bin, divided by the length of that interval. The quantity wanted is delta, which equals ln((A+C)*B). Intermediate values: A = 0.33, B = 0.301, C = 0.278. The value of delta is -1.70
